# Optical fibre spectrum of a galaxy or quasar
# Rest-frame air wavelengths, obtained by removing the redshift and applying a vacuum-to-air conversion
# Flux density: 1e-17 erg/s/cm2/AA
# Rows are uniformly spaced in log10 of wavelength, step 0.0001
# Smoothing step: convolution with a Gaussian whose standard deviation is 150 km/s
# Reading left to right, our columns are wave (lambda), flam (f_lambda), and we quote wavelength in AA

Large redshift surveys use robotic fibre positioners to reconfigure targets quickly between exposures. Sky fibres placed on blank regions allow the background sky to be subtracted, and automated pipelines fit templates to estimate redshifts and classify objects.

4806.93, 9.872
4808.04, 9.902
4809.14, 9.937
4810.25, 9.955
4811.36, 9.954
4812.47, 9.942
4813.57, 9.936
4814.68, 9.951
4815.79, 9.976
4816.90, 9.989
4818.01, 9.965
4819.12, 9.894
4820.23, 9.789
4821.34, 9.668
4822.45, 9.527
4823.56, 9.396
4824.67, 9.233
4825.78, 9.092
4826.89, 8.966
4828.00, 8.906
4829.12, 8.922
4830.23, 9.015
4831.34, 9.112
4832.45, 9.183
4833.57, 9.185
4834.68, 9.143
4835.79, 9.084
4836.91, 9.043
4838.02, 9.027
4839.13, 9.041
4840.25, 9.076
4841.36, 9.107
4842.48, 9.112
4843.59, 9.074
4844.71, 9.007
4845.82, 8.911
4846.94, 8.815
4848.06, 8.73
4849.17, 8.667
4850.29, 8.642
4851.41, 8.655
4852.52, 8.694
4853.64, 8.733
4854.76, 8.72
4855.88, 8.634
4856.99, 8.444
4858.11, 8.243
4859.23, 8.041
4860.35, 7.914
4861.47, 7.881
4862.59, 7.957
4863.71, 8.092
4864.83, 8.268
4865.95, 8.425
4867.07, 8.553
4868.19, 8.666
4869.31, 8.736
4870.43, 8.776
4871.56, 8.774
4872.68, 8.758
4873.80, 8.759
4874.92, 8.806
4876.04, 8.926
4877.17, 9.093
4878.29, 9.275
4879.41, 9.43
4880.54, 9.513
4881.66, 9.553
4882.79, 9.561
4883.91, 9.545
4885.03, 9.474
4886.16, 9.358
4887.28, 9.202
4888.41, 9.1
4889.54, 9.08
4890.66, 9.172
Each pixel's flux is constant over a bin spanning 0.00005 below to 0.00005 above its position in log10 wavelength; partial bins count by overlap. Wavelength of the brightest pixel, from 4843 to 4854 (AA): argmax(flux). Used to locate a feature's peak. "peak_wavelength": 4843.59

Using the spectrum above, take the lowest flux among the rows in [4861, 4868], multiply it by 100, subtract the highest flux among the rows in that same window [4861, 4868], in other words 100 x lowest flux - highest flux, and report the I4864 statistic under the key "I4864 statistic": 780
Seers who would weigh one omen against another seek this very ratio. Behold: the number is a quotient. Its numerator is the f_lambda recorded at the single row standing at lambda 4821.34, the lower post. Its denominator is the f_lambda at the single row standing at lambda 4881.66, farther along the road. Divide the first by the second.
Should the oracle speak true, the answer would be 1.01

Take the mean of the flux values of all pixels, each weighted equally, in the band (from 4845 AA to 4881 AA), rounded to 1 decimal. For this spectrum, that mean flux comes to 8.6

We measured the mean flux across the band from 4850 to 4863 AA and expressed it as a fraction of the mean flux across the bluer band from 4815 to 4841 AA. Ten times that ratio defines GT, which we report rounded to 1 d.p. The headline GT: 9.0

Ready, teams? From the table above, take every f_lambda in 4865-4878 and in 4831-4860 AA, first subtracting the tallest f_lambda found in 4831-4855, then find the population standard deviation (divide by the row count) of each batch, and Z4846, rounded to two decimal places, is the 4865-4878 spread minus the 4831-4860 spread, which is -0.13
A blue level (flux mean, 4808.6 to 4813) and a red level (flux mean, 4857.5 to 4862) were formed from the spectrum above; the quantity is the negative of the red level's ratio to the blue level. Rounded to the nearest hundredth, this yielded -0.81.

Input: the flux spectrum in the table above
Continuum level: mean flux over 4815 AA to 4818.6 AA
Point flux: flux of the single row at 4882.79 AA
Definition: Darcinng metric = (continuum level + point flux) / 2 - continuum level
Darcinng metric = -0.2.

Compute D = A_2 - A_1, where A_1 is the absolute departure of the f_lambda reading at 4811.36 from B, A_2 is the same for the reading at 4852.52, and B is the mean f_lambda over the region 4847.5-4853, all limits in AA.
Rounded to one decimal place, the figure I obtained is -1.3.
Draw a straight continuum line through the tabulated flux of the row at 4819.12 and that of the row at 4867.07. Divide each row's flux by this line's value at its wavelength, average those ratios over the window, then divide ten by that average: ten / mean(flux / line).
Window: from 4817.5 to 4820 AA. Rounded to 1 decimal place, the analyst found 10.0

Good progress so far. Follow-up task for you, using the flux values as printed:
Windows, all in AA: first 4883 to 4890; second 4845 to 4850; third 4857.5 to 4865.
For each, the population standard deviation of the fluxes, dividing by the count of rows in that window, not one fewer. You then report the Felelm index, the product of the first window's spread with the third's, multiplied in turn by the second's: 0.0023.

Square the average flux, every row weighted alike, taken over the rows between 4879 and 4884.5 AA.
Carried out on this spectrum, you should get 91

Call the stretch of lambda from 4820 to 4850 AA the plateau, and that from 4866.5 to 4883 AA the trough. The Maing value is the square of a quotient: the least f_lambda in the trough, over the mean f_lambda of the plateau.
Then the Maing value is 0.88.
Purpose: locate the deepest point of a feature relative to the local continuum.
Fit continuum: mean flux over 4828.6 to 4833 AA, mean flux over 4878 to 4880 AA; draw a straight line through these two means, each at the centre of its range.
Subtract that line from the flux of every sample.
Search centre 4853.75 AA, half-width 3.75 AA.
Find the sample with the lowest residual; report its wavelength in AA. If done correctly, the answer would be 4856.99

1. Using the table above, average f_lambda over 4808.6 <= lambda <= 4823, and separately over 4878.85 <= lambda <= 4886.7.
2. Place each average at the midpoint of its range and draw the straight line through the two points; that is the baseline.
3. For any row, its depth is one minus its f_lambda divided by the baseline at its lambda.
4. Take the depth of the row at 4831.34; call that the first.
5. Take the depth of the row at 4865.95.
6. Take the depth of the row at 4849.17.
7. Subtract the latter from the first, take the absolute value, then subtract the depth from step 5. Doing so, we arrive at -0.09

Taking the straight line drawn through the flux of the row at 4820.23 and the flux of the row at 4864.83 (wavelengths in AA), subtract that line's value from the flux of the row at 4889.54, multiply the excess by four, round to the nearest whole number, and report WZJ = 7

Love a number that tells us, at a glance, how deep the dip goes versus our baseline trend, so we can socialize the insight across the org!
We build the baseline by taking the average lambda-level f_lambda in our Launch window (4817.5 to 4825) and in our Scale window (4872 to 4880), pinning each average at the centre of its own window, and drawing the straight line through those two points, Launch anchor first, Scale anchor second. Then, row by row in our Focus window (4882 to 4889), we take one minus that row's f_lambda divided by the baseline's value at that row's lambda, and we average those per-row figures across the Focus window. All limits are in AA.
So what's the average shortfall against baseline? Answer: -0.05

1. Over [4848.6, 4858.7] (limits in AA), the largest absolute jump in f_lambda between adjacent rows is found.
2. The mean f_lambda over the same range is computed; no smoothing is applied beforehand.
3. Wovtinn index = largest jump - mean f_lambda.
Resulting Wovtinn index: -8.4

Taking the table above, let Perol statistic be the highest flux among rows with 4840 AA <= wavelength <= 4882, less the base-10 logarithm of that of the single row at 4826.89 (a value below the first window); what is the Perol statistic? 8.6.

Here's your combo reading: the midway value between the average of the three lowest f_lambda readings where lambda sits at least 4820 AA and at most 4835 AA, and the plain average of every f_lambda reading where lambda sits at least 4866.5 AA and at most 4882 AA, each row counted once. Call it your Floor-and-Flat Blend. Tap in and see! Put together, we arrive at 8.95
